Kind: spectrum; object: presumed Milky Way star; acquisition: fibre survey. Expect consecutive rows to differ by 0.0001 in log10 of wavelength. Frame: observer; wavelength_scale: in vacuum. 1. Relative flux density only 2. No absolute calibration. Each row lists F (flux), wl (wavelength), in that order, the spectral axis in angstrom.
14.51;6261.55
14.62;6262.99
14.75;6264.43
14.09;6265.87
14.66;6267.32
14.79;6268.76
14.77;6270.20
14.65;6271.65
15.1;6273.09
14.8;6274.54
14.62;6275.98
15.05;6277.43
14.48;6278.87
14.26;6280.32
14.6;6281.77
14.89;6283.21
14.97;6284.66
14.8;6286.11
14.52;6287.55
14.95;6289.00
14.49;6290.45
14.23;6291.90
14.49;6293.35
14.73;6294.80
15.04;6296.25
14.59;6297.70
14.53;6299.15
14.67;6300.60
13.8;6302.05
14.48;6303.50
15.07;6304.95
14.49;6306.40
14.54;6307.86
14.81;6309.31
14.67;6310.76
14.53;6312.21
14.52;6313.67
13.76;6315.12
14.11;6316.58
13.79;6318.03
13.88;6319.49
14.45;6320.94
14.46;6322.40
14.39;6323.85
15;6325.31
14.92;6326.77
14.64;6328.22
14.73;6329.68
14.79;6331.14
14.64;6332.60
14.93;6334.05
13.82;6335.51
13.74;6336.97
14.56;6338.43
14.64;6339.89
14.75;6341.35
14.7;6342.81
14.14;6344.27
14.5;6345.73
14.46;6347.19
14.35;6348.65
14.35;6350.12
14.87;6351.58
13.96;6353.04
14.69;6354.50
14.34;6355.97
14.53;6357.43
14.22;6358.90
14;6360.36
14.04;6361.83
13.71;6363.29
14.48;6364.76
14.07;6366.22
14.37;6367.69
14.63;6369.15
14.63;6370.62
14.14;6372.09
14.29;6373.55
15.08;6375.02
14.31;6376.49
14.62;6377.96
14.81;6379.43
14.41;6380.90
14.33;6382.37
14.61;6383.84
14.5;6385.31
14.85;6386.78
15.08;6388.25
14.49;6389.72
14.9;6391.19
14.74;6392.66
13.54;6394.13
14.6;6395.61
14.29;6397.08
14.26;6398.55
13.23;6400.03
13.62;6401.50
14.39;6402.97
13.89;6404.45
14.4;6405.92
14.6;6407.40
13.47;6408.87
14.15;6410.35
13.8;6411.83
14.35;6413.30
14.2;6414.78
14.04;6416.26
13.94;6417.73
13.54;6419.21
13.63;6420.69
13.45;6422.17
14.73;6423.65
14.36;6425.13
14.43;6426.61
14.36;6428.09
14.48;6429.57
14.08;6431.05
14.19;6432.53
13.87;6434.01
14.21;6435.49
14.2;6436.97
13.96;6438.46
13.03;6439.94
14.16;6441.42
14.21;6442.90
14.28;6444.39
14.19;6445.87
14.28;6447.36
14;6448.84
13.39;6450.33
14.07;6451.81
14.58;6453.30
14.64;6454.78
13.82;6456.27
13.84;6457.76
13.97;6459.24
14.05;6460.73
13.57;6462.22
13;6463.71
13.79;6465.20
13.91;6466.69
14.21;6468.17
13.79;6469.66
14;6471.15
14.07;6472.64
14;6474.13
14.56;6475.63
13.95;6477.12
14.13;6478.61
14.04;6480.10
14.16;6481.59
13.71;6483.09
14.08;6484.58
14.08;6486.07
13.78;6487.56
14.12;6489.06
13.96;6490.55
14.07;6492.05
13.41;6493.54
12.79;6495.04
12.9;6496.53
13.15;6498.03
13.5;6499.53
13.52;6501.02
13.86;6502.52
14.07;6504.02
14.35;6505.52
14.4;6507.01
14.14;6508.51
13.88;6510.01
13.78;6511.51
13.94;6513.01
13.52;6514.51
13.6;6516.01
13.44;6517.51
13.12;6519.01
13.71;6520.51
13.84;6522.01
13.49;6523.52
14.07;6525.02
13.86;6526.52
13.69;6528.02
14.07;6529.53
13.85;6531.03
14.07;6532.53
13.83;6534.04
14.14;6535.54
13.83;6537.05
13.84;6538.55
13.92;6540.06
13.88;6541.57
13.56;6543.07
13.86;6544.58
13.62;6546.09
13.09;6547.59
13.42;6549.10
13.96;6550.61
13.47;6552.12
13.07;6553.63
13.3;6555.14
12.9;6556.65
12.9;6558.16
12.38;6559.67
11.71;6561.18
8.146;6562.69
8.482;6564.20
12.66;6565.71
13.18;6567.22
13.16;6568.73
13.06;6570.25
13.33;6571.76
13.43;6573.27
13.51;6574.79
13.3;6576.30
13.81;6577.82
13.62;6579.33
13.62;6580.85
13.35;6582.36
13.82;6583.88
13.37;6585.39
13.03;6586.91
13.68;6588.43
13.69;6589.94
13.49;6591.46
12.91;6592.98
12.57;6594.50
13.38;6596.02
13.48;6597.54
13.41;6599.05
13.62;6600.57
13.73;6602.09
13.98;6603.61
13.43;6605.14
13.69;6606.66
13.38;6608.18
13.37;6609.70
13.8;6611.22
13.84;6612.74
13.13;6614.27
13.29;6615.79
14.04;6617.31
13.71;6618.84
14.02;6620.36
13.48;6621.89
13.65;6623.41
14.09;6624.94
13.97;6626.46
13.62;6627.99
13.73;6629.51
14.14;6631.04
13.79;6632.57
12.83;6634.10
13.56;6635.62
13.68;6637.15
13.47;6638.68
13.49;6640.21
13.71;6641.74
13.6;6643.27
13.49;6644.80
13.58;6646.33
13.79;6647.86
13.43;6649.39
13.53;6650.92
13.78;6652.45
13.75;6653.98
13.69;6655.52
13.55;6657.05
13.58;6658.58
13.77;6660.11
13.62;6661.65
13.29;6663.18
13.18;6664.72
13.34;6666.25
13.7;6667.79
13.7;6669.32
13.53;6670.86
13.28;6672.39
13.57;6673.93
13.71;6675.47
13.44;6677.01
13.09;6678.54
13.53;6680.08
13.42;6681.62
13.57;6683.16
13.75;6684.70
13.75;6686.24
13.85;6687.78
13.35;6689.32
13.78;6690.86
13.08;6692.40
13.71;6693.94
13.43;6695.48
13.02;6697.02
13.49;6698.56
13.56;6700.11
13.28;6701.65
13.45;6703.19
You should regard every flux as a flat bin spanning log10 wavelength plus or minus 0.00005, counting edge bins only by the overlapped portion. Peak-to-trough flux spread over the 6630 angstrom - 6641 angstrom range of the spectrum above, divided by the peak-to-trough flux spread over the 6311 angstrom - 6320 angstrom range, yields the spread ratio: 1.7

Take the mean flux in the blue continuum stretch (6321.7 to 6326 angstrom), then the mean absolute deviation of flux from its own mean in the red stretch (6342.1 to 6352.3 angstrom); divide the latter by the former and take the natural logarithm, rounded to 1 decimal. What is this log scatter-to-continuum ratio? -4.4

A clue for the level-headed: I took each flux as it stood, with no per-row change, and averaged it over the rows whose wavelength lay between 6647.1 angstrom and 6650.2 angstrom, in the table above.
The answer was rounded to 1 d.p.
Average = 13.6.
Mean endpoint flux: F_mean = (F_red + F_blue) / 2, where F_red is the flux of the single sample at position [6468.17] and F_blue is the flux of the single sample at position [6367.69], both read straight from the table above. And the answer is 14.3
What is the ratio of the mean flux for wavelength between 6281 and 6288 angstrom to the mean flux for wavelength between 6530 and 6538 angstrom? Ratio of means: 1.06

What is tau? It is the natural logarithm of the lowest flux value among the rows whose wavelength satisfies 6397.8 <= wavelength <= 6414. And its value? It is 2.58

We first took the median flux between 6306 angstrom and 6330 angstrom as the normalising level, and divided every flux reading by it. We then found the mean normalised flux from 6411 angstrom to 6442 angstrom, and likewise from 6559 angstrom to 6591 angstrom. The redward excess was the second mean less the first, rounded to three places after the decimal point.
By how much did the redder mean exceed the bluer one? -0.087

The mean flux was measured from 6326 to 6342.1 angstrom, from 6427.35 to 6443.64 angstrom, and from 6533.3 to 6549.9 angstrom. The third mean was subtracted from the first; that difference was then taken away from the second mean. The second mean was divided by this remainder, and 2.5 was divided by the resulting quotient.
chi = 2.35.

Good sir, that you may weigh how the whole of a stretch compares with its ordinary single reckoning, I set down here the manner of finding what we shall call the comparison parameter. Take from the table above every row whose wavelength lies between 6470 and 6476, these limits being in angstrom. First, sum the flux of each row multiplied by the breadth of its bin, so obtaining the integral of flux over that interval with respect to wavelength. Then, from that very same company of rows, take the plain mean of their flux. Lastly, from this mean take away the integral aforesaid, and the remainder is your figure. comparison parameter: -70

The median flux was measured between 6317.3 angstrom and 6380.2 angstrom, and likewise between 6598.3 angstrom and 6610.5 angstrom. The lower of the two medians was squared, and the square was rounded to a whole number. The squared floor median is 183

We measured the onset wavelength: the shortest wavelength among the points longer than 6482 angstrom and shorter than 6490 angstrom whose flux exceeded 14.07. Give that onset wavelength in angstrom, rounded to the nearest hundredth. 6484.58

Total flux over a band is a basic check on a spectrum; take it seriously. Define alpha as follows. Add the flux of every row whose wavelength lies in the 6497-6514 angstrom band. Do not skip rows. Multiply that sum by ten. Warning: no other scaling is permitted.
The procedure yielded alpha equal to 1526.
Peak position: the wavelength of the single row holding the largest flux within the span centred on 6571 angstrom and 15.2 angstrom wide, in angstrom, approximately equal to 6577.82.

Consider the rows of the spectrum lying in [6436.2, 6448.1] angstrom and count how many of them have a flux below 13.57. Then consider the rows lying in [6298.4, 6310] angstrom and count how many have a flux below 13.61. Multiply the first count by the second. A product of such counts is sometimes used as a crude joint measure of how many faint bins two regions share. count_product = 0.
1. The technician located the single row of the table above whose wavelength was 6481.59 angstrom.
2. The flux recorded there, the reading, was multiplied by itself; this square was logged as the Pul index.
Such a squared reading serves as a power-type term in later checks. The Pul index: 201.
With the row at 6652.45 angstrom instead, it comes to 190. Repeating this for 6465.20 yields 190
